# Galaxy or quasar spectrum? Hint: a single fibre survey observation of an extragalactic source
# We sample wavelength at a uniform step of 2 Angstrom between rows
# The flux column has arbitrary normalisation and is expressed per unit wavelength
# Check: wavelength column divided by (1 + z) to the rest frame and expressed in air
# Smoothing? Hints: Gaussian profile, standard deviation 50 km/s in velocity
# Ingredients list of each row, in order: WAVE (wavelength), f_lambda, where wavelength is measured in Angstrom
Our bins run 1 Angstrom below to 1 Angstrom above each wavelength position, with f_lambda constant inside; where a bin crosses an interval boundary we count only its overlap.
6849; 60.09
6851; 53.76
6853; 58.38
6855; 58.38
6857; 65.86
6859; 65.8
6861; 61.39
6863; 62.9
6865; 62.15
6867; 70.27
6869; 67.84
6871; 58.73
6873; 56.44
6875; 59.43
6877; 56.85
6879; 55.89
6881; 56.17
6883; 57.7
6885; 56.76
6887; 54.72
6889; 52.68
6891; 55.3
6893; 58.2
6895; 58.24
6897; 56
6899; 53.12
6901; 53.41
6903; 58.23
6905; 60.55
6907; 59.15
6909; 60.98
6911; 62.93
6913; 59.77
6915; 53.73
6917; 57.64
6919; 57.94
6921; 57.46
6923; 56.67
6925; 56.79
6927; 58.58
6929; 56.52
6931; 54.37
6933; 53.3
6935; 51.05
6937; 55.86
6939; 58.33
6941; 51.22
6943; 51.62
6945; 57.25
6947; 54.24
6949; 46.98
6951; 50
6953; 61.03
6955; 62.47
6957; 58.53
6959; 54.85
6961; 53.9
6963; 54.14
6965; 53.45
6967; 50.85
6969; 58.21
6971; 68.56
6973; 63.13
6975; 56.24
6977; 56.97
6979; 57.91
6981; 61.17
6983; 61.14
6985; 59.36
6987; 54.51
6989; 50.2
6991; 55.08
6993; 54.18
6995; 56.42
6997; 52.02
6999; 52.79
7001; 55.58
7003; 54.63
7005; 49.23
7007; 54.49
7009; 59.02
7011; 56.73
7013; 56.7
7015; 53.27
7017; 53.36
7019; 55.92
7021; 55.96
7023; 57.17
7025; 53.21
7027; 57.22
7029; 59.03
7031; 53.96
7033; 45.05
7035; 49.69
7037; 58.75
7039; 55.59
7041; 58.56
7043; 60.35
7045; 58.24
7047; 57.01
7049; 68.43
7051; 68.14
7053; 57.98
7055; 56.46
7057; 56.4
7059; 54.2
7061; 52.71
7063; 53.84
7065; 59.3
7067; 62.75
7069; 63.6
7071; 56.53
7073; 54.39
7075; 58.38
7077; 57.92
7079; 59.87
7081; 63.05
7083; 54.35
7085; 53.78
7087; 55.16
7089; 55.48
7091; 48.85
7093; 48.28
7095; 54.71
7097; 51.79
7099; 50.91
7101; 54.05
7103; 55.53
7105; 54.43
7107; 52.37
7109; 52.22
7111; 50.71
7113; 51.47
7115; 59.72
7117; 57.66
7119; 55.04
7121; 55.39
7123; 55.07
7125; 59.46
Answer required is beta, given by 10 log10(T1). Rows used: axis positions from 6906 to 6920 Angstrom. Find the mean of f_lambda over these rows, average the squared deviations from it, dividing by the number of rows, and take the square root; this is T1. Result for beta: 4.3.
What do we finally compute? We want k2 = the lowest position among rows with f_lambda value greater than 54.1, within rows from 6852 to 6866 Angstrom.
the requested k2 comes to 6853 Angstrom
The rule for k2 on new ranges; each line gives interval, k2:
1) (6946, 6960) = 6947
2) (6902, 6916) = 6903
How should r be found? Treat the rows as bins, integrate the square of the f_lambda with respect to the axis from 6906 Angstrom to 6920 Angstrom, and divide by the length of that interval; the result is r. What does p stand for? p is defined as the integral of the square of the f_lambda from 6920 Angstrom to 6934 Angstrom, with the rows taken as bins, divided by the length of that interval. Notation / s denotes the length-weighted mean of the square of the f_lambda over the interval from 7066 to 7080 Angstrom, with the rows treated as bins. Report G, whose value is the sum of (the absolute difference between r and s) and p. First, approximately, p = 3166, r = 3474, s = 3498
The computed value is 3190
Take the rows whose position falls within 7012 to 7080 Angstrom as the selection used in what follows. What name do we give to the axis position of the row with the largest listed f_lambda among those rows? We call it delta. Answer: 7049 Angstrom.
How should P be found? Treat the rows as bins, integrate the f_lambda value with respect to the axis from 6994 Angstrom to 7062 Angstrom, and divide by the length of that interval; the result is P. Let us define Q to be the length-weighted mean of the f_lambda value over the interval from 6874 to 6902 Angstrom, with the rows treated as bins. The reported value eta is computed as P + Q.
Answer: 112.0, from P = 56.0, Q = 56.0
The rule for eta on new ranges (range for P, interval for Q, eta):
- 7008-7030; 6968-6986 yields 116.4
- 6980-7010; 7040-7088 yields 113.7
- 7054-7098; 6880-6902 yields 111.7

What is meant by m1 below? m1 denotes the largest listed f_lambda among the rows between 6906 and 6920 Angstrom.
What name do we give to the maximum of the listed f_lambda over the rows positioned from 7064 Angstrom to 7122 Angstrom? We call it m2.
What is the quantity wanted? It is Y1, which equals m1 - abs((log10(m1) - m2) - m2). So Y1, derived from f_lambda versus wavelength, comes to -62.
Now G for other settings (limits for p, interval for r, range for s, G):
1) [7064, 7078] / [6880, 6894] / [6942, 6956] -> 3588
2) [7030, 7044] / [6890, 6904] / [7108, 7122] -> 3161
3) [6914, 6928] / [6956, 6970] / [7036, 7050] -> 3796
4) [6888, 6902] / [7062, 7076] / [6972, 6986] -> 3173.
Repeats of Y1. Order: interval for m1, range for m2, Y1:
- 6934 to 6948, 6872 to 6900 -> -59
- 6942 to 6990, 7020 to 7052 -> -66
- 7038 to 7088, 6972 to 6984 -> -56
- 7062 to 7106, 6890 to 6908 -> -56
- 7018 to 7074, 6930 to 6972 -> -67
